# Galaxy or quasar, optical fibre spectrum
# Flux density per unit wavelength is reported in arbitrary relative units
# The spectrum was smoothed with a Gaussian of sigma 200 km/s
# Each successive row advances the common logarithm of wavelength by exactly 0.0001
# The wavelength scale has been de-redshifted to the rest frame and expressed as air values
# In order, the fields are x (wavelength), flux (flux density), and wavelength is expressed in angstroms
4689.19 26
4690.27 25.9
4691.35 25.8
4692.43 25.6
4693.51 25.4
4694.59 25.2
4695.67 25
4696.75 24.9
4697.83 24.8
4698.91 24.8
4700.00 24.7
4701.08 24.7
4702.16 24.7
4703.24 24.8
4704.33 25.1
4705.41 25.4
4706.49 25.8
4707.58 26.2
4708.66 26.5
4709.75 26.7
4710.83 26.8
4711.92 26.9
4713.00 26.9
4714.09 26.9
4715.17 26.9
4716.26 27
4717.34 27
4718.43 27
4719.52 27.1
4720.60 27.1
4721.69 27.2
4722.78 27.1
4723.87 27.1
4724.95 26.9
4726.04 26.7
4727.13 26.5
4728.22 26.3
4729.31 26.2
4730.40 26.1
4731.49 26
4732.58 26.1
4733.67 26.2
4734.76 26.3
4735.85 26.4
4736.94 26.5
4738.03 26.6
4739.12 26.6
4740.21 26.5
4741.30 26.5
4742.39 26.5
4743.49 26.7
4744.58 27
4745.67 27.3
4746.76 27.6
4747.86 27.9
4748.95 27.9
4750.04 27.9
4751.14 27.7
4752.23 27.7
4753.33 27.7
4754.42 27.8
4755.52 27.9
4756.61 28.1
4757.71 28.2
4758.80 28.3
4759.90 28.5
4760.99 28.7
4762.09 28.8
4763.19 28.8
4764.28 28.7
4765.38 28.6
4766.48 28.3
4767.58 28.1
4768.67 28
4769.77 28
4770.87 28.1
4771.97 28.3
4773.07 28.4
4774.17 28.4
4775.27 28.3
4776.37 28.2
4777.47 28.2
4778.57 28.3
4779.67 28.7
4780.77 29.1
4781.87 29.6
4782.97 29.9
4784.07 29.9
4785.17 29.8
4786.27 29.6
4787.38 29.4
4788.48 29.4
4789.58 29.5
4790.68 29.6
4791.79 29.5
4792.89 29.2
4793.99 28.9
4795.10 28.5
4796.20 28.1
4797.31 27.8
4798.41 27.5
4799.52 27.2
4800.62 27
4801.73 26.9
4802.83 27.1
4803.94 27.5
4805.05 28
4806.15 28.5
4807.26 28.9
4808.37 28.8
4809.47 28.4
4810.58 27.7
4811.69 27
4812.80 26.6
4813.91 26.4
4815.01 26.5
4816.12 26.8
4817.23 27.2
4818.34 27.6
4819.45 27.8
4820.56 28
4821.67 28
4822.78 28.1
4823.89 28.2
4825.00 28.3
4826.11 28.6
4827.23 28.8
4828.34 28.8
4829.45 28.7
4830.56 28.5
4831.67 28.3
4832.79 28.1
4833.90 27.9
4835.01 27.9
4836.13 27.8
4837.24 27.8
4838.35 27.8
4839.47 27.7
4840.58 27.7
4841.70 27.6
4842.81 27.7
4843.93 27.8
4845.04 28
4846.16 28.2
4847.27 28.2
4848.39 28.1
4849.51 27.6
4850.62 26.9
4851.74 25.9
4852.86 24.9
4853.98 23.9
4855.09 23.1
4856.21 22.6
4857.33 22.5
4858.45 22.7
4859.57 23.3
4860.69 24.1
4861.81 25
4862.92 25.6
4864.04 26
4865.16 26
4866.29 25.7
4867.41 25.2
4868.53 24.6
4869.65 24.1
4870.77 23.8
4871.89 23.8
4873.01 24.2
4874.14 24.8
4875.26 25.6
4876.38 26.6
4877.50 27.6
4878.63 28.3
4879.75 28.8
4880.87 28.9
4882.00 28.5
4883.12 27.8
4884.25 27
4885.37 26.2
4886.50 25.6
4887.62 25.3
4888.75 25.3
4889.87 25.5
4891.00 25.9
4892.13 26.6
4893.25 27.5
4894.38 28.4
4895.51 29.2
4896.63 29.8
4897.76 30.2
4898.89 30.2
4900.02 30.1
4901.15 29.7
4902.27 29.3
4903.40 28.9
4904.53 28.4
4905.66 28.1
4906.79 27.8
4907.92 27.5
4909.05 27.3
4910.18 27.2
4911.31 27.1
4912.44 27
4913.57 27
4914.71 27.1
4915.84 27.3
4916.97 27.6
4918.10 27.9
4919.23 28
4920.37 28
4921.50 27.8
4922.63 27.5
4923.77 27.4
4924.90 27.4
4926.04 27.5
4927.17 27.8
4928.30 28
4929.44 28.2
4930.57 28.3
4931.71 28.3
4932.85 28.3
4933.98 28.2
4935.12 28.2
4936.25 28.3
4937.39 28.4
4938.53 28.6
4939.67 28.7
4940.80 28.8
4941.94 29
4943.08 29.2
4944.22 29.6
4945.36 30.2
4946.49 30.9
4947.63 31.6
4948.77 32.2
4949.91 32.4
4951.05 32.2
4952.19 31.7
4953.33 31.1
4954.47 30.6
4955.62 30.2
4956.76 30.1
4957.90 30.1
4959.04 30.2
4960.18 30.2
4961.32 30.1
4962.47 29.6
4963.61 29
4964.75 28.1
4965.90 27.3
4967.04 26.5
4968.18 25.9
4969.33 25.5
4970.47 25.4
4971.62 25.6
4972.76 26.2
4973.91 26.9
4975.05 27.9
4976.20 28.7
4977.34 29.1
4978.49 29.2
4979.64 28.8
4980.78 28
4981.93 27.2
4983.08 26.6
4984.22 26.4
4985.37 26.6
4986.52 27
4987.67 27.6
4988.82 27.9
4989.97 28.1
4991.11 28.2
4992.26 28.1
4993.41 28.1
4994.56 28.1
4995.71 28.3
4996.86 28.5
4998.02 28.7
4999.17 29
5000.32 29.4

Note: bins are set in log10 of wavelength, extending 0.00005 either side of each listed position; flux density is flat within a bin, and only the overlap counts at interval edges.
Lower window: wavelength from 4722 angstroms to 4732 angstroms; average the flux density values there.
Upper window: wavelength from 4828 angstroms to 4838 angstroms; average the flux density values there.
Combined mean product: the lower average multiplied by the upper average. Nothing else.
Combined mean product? 749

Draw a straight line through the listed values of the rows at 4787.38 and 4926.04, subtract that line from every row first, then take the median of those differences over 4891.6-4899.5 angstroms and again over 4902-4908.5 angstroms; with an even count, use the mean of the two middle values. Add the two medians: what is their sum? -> 1.7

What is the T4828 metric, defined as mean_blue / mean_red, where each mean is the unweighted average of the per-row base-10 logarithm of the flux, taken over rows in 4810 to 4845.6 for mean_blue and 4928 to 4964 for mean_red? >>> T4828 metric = 0.981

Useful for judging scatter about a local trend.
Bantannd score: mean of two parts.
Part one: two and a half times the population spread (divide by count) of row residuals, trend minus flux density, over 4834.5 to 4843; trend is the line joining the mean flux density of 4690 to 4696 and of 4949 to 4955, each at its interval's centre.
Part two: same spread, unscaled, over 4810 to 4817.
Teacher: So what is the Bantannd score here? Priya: 0.41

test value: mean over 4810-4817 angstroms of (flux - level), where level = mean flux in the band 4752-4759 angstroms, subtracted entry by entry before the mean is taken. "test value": -1.1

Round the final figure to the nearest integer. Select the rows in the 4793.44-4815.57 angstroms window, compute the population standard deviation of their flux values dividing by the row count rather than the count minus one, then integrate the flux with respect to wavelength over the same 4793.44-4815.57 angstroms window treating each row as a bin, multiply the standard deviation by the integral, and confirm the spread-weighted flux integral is 489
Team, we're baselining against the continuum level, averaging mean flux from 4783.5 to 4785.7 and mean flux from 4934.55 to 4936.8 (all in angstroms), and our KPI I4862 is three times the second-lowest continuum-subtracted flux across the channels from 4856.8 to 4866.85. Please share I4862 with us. -19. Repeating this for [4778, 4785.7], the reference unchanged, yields -1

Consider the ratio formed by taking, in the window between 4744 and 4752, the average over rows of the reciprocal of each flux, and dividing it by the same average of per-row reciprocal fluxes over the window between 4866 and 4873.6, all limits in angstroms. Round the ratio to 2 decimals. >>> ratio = 0.89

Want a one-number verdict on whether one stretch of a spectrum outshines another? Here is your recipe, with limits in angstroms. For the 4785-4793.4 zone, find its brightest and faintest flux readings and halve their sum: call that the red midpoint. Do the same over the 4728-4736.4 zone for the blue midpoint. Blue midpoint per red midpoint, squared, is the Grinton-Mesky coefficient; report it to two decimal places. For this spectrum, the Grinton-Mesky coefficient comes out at 0.79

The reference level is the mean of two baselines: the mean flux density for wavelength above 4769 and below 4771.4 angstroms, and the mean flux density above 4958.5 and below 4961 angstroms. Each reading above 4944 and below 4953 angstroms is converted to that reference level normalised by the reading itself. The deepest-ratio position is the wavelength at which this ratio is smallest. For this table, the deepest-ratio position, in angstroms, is 4949.91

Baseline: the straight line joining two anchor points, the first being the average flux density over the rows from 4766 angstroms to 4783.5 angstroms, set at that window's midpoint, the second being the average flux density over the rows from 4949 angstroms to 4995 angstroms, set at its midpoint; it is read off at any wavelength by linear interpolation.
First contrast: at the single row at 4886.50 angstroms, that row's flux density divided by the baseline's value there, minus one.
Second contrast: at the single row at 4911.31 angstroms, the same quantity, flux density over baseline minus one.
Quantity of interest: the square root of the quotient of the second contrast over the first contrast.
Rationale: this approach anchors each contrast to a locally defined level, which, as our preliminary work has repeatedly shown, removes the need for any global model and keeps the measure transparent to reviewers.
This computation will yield 0.7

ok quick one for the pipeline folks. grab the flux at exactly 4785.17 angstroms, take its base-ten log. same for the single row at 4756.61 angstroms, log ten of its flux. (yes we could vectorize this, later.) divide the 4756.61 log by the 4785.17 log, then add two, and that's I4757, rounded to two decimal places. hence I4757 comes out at 2.98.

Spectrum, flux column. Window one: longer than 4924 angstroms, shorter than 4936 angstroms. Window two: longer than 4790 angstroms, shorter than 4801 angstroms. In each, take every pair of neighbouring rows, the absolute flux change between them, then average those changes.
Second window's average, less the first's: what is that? 0.2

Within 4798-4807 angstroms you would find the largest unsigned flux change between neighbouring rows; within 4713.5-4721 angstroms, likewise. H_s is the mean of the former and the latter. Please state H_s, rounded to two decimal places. 0.30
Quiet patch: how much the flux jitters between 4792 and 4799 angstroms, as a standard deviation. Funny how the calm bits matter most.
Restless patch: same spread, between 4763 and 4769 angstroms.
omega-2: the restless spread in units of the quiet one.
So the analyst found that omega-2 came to 0.51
